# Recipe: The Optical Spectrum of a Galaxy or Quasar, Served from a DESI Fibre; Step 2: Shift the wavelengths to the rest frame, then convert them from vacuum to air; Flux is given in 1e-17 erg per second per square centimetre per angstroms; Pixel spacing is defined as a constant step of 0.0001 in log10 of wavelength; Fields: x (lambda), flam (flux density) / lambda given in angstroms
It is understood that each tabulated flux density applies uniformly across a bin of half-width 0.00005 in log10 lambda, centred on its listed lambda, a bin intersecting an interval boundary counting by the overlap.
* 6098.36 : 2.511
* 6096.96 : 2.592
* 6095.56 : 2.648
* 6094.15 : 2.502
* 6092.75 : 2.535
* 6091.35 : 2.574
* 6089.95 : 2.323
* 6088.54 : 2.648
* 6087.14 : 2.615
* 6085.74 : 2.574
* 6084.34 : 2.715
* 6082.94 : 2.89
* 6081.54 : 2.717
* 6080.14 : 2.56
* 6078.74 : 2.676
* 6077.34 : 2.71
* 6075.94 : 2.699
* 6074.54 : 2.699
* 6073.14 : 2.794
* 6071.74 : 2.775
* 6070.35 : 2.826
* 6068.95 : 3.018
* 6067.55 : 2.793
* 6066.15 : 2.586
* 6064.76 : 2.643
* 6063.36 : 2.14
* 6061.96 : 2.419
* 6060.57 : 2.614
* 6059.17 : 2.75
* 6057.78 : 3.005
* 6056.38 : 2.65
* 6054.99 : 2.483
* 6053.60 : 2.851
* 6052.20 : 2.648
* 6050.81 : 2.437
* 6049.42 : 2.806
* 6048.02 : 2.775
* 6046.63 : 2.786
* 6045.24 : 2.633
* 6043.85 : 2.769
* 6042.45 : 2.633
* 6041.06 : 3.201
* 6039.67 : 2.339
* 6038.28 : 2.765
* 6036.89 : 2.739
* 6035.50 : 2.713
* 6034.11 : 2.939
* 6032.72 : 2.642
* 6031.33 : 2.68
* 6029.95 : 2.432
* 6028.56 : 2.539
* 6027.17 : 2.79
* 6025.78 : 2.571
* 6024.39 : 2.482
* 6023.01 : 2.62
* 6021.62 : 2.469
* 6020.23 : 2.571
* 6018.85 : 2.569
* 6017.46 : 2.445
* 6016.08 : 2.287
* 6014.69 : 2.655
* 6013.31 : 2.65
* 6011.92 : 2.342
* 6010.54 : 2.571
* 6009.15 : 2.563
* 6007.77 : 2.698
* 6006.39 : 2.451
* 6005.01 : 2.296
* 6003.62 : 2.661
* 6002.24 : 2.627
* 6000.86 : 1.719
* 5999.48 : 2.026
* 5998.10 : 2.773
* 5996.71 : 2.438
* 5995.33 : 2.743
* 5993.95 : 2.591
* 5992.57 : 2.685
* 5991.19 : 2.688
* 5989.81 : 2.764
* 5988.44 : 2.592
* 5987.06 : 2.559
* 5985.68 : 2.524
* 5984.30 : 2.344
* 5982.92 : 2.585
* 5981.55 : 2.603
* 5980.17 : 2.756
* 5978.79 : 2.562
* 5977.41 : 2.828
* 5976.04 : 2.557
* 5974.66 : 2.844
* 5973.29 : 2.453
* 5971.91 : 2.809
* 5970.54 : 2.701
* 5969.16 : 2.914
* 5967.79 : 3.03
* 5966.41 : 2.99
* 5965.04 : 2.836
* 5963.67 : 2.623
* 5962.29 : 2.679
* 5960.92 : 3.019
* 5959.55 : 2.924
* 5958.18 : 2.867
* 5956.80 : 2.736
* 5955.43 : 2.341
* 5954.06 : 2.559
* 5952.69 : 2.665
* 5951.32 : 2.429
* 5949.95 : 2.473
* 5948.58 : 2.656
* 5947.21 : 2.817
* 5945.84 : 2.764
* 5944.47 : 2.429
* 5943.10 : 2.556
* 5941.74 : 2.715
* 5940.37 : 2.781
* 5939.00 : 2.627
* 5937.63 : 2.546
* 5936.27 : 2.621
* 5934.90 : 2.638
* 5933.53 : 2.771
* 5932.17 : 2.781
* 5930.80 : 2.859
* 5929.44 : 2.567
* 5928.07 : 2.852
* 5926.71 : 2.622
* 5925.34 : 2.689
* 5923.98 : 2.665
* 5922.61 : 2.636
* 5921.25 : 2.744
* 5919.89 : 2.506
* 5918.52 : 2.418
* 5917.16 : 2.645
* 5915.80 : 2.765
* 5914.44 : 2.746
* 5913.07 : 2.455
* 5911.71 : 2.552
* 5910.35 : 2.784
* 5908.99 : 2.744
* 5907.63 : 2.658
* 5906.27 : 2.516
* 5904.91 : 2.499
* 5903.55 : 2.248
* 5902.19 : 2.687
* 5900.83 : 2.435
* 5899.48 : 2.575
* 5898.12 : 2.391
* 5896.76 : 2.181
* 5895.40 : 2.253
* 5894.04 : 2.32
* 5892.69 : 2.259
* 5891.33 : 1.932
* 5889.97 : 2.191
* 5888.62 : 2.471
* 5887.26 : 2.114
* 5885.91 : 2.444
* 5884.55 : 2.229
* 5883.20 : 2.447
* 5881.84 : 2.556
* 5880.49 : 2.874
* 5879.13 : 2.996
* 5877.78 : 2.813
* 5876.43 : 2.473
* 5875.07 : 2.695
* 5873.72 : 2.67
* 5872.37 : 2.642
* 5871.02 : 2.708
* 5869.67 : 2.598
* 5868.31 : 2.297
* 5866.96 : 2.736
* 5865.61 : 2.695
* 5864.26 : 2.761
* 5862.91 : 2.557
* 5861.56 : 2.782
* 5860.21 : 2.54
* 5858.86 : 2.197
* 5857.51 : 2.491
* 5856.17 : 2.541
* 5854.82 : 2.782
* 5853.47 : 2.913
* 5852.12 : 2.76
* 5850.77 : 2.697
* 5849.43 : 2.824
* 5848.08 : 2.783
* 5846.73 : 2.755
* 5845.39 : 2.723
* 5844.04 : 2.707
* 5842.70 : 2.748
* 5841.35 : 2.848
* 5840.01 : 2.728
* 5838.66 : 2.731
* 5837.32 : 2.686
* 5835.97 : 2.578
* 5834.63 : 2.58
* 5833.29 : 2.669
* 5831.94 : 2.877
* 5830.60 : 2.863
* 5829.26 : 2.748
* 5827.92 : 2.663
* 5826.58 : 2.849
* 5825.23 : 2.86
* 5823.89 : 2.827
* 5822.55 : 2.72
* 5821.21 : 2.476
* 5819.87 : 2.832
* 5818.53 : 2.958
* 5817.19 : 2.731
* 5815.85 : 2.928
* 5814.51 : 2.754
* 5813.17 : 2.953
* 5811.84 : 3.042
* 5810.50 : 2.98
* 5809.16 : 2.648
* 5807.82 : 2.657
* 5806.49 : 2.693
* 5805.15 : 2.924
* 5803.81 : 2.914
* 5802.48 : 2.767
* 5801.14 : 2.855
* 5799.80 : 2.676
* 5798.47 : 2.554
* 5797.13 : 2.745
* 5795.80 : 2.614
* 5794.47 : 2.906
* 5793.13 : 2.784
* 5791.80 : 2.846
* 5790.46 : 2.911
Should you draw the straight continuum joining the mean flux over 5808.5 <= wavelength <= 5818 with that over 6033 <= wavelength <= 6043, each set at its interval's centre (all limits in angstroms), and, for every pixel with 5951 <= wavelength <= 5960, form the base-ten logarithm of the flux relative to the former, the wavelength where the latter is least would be 5955.43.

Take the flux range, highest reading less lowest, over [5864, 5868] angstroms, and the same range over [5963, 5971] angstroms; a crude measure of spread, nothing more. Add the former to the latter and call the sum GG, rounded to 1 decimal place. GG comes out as 0.5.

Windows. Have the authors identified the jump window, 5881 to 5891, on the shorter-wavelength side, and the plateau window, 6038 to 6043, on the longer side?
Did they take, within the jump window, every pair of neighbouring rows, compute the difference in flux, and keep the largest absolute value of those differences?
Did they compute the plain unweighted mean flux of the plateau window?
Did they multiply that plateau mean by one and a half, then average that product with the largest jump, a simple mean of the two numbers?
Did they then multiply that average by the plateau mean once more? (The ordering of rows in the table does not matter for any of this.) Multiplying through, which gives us 6.1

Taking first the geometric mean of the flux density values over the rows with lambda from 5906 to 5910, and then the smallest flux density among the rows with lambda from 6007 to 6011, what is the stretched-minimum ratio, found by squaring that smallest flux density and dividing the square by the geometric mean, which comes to 2.5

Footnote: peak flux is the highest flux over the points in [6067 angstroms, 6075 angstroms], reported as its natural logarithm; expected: 1.10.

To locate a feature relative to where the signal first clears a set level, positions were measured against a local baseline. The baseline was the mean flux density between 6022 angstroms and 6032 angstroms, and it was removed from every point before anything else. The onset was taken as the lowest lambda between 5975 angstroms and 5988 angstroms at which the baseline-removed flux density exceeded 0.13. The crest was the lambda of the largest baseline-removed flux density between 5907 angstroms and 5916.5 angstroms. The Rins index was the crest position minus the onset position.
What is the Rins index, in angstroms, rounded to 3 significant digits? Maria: -67.1 angstroms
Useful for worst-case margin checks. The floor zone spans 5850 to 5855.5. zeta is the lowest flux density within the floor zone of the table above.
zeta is 2.697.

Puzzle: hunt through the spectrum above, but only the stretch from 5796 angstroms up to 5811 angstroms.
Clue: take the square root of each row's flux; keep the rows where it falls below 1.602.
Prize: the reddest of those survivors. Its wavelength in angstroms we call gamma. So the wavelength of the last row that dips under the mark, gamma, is 5798.47 angstroms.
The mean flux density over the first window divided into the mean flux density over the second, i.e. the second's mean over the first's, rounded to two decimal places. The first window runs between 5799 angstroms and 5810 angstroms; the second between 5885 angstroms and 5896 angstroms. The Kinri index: 0.81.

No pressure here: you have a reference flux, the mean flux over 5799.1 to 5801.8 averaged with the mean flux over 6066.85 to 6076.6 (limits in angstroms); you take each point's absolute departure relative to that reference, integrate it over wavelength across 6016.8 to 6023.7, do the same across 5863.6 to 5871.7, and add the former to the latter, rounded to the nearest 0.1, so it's 2.9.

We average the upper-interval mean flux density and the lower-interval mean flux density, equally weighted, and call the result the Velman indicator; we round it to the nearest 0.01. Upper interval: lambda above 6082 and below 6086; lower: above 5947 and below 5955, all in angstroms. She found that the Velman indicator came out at 2.66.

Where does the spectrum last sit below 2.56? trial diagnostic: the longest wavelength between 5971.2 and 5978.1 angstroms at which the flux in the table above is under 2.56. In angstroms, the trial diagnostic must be 5976.04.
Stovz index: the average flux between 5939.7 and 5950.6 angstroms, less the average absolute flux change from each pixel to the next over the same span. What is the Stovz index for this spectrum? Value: 2.49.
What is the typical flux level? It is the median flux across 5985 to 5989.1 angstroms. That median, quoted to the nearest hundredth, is 2.56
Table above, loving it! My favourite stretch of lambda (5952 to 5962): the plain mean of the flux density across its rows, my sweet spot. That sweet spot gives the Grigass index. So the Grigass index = 2.73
